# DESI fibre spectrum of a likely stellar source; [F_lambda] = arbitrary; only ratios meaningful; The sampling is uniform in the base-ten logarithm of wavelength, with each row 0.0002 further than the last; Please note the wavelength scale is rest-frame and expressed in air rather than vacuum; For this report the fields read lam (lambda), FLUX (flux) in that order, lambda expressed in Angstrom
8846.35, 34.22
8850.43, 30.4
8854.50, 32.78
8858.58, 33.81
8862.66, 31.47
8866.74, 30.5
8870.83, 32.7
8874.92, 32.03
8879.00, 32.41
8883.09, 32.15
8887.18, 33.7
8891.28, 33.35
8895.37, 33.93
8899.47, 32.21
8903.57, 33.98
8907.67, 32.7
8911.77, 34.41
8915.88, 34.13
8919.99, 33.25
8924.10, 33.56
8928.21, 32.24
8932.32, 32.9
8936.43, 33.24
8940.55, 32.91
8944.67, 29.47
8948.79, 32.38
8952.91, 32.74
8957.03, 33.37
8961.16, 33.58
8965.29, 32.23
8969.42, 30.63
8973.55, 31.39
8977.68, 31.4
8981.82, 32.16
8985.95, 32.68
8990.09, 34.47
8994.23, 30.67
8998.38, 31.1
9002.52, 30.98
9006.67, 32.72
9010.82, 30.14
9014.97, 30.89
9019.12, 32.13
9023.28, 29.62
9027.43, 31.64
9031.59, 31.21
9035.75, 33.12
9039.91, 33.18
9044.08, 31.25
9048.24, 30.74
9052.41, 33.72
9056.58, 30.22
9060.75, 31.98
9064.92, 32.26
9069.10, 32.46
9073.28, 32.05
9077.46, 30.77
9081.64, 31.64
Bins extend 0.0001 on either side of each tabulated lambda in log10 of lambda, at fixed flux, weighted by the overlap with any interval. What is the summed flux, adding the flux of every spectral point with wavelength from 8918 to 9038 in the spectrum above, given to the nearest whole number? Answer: 929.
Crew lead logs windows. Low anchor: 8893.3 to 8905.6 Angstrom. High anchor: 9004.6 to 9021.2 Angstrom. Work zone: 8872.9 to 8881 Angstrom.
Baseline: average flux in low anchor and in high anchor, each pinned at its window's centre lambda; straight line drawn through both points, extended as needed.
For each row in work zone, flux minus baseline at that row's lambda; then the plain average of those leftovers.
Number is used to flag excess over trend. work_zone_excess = -1.5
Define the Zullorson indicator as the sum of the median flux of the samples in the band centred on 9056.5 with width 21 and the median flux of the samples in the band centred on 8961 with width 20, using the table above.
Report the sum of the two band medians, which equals 64.7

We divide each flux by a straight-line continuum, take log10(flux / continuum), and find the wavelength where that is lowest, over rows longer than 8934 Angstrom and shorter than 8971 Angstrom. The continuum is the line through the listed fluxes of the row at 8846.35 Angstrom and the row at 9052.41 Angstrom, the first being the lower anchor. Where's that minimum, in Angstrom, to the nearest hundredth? 8944.67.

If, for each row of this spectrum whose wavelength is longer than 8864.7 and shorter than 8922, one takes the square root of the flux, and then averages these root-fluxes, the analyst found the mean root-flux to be 5.74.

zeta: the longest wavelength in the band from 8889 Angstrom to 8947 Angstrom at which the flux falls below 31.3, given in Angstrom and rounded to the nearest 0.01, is 8944.67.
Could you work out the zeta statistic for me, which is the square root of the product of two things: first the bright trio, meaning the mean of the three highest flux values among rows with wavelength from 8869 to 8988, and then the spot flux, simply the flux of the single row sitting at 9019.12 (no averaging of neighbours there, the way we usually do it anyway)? 33.1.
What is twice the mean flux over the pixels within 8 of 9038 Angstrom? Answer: 64.4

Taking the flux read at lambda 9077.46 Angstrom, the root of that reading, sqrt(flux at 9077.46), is 5.55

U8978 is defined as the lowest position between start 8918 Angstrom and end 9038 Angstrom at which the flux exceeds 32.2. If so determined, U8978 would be 8919.99 Angstrom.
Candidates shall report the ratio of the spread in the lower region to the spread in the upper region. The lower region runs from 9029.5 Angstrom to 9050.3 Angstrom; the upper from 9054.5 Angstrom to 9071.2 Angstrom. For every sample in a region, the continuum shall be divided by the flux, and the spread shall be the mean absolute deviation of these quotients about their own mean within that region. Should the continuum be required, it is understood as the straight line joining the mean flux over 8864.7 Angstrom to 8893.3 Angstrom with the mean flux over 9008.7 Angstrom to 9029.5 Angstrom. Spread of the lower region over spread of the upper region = 1.19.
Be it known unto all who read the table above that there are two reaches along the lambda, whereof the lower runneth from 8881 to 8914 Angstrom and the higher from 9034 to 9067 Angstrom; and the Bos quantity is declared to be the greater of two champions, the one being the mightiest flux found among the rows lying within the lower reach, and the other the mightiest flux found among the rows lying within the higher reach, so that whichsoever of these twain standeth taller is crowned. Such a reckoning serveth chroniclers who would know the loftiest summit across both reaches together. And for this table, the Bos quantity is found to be 34.4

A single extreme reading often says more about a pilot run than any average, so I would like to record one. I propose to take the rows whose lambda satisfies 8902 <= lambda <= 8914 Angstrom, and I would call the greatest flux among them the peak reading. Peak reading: 34.41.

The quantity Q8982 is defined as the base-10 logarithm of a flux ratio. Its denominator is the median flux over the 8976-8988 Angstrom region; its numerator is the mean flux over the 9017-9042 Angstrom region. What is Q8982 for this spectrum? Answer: -0.0047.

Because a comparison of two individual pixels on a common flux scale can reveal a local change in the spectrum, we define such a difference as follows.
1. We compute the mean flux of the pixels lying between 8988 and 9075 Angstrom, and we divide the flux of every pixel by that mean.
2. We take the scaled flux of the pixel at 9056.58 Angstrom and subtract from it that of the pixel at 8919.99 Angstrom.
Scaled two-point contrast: -0.10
